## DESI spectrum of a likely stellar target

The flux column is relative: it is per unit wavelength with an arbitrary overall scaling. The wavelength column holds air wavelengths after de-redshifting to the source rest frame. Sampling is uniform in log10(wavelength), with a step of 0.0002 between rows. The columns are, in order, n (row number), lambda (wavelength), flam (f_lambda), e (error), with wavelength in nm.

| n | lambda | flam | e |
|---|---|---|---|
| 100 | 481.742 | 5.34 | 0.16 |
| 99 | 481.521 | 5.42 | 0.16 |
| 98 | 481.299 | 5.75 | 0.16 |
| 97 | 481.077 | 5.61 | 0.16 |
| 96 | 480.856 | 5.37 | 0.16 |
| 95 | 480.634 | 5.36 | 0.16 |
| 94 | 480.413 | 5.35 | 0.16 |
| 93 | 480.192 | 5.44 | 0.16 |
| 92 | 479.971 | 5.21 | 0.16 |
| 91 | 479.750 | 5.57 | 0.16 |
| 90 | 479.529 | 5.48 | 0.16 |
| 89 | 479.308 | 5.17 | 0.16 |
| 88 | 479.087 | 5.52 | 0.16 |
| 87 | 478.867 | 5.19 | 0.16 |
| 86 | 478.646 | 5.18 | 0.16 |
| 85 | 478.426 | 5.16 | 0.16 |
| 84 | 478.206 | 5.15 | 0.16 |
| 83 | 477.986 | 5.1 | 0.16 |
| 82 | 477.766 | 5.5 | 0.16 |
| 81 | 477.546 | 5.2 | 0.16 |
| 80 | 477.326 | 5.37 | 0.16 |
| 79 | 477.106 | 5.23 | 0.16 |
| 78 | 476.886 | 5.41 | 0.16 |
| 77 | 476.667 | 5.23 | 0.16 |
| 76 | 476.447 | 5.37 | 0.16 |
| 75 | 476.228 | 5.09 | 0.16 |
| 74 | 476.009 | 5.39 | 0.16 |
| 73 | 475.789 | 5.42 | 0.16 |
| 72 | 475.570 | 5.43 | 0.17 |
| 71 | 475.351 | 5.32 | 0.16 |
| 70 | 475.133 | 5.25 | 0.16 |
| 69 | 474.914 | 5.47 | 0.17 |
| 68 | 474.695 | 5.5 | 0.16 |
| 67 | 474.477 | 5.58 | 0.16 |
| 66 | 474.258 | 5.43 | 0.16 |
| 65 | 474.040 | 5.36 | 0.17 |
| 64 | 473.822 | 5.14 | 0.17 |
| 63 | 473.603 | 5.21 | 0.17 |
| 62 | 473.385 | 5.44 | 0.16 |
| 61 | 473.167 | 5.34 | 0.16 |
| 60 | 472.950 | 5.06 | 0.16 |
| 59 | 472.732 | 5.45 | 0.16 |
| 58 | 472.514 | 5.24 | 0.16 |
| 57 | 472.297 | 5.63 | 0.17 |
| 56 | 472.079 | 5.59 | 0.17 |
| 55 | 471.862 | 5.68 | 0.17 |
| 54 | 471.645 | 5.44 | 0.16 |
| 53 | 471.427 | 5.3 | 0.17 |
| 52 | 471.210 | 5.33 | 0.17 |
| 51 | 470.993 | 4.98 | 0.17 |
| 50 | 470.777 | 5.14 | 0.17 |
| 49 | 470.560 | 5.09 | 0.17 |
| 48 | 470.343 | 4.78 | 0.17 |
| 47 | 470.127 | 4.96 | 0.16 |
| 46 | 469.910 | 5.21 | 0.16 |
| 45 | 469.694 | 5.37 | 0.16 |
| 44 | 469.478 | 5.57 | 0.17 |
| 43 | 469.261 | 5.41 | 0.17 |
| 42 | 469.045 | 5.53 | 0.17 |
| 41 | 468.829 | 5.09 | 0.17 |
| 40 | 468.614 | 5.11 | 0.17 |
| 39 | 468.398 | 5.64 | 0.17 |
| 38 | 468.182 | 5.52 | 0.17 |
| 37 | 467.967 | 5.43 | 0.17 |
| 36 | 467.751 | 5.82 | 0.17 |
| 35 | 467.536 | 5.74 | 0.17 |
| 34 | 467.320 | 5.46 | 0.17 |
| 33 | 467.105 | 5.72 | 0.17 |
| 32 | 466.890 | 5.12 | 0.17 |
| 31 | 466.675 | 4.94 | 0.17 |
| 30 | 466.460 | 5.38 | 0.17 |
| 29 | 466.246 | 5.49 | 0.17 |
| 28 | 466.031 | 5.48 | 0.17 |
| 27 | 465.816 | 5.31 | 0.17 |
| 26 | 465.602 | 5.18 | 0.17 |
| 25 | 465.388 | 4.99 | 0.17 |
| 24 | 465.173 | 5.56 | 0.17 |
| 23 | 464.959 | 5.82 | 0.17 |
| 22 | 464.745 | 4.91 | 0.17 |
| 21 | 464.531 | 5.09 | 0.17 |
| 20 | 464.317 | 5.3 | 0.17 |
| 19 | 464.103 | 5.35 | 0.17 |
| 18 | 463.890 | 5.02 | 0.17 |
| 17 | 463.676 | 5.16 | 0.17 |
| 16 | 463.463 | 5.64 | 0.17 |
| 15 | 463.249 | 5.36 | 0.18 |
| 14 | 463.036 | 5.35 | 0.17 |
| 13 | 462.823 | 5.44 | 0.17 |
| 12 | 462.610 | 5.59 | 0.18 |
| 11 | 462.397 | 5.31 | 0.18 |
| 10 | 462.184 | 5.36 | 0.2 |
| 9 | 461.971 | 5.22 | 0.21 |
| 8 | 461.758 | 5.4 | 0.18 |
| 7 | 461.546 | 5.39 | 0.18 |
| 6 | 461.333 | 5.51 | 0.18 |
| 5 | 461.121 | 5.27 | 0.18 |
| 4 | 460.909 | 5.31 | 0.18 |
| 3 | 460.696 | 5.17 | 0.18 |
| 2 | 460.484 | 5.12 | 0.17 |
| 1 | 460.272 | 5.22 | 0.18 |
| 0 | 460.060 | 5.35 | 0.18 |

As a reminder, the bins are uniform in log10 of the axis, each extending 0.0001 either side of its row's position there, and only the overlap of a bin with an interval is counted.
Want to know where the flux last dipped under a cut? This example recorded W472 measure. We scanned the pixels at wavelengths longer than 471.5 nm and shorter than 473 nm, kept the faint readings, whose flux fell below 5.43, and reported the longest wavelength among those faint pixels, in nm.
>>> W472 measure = 472.950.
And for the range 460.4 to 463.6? 463.249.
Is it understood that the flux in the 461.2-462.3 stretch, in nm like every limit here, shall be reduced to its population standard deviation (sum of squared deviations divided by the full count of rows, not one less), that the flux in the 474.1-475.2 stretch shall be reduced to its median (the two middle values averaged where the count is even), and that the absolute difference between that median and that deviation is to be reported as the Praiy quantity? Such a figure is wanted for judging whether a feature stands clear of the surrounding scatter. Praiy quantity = 5.38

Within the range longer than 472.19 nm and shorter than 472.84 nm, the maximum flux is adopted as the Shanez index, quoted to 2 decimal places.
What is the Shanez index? 5.63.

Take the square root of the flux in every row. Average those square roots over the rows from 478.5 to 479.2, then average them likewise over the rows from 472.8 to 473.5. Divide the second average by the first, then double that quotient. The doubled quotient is 2.00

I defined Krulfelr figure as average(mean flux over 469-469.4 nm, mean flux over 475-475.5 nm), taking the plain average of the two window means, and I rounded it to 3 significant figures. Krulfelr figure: 5.38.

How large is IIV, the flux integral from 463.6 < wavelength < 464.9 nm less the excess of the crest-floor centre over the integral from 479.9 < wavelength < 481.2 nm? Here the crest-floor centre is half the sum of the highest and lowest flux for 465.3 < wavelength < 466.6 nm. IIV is 8.5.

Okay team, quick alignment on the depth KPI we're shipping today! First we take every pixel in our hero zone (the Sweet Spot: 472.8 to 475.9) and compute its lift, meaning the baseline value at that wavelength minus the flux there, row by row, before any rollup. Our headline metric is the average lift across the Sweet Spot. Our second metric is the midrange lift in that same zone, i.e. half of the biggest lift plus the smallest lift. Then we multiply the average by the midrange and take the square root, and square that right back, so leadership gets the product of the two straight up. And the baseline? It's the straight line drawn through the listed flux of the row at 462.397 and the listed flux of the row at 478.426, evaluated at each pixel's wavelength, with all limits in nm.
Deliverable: 0.018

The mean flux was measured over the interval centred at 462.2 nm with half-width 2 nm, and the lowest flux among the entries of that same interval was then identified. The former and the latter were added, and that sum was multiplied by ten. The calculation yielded 103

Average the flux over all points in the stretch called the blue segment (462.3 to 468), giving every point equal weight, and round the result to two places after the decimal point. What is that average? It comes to 5.37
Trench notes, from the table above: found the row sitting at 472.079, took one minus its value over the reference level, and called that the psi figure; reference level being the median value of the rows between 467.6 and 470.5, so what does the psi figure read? -0.033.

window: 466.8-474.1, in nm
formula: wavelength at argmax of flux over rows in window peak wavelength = 467.751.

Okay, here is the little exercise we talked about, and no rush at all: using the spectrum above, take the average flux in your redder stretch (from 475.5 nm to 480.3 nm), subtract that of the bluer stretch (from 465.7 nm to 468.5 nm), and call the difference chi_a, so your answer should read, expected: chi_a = -0.156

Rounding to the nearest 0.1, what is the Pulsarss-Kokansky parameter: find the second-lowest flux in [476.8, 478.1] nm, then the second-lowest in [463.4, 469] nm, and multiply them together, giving 25.7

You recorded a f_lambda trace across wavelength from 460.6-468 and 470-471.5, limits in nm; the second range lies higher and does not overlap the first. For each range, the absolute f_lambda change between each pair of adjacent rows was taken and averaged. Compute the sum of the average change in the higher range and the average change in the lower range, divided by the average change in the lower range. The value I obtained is 1.79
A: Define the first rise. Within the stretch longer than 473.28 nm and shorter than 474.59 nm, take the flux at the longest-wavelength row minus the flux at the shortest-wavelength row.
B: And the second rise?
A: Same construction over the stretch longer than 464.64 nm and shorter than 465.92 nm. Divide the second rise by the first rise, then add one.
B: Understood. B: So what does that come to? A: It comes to 3.9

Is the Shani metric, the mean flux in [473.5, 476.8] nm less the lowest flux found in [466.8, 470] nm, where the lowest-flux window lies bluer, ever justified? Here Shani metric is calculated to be 0.26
